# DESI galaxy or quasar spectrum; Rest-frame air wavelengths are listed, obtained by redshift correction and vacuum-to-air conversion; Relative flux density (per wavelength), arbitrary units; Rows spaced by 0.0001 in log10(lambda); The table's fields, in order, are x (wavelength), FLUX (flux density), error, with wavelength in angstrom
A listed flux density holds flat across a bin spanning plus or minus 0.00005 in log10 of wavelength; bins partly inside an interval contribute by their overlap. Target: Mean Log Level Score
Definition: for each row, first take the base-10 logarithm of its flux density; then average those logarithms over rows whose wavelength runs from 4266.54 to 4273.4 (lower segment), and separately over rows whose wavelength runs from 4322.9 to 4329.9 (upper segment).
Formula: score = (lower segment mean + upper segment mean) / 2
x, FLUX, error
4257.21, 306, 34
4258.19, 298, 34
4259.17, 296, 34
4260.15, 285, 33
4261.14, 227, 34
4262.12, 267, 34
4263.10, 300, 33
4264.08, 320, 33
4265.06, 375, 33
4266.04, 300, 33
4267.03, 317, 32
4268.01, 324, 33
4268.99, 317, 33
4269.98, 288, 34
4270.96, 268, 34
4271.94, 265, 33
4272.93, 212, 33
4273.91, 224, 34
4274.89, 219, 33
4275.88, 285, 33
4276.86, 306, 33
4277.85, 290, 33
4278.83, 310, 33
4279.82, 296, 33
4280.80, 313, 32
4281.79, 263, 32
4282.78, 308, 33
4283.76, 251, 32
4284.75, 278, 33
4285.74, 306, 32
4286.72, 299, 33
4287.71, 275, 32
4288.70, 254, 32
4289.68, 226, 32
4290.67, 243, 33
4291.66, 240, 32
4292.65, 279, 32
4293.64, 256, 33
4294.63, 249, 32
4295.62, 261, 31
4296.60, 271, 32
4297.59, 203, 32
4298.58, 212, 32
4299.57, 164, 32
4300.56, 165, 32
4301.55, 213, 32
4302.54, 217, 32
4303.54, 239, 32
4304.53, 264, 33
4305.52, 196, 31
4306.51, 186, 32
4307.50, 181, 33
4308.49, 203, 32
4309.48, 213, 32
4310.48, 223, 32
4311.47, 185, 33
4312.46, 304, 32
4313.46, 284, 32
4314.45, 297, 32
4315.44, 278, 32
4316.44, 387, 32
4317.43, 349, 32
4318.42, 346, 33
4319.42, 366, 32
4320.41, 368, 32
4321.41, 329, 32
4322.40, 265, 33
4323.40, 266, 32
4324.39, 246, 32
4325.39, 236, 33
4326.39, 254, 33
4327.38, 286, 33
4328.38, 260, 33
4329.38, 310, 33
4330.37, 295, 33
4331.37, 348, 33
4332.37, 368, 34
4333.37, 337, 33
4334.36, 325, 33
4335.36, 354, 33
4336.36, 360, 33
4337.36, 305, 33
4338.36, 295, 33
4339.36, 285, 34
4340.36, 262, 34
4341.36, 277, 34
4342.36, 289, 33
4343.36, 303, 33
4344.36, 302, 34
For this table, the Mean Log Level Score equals 2.44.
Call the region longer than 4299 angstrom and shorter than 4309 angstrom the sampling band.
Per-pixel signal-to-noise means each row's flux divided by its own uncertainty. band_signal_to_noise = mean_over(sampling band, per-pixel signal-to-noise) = 6.3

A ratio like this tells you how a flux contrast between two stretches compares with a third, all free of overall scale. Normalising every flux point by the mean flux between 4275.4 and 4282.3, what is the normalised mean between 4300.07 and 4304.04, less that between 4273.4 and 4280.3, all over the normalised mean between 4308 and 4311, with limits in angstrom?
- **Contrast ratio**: -0.32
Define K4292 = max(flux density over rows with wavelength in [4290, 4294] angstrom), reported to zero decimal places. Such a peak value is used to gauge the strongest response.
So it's 279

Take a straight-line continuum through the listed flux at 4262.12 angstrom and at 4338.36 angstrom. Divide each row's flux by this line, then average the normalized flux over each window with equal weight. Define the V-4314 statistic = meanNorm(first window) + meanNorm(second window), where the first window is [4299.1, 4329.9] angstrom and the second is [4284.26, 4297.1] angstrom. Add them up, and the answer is 1.86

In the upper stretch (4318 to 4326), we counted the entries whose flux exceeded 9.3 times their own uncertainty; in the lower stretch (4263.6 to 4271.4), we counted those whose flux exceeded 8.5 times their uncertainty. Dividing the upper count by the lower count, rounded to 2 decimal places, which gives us 0.67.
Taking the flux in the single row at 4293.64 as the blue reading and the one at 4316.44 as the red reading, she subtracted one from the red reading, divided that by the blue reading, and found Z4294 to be 1.51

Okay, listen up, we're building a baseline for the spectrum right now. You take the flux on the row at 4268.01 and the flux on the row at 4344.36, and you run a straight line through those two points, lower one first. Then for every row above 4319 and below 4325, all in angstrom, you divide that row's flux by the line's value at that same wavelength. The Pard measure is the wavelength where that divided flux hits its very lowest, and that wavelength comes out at 4324.39 angstrom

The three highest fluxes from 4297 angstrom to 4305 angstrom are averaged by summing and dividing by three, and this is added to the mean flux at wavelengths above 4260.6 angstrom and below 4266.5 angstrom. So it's 538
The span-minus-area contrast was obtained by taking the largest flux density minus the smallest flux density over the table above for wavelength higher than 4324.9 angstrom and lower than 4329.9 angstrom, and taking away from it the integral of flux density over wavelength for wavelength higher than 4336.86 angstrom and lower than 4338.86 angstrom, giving -525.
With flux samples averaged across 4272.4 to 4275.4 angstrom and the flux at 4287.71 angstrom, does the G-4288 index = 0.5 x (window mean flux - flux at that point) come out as -28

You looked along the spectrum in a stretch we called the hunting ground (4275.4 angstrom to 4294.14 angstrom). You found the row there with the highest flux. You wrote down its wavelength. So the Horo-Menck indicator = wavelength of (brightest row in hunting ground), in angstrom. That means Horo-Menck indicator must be 4280.80 angstrom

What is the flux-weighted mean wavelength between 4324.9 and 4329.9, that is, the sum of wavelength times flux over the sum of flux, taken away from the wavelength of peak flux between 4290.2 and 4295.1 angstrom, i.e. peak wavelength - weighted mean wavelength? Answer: -34.8 angstrom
